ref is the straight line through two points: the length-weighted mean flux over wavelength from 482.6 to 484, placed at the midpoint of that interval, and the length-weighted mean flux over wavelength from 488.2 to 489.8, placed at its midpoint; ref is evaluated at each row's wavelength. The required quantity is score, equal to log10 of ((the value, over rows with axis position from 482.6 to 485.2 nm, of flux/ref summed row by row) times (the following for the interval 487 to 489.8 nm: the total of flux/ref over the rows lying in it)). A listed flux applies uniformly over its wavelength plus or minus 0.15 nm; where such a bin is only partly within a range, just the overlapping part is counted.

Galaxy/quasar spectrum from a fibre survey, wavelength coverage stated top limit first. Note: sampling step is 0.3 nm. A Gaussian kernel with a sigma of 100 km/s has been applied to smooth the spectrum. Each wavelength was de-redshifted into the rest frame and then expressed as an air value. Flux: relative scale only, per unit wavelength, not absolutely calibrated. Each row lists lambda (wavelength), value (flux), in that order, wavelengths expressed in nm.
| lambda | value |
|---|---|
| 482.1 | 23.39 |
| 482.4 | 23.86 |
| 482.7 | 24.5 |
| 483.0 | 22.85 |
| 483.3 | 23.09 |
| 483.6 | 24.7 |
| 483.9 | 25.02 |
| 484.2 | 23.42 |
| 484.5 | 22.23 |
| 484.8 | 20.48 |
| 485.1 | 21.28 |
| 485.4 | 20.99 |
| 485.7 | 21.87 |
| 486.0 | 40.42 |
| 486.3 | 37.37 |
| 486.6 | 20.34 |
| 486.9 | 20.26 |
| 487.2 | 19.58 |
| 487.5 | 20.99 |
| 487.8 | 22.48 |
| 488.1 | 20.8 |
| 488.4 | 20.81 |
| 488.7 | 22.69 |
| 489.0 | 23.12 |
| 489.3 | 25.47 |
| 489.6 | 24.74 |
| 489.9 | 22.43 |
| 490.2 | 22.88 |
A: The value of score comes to 1.87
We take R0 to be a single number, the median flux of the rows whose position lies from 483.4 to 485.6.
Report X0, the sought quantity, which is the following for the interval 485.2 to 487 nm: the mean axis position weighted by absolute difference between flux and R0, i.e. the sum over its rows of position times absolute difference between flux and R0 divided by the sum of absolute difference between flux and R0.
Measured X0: 486.17 nm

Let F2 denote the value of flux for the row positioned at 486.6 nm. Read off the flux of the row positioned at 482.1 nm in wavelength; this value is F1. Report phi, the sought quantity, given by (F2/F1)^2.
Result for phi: 0.8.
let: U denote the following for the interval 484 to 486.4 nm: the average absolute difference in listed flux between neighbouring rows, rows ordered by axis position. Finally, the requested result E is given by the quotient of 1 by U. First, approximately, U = 3.79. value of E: 0.3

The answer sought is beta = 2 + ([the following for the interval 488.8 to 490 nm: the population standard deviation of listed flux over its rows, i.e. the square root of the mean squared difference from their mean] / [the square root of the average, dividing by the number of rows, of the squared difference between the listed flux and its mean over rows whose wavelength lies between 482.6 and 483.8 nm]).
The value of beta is 3.48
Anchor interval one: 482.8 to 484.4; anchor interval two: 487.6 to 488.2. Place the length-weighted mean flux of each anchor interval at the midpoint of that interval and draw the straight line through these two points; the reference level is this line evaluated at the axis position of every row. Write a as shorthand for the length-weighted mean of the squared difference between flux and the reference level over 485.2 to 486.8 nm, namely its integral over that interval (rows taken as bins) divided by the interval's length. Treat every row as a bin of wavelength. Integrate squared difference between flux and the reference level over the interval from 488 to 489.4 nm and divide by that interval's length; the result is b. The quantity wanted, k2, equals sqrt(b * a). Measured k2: 23.0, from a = 103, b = 5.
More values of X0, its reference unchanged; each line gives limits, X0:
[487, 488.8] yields 487.76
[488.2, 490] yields 489.19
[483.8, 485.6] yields 484.52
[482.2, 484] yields 483.24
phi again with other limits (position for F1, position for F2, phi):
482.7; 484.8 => 0.7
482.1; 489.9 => 0.9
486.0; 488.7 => 0.3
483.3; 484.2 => 1.0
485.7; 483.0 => 1.1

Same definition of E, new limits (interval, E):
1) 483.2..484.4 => 0.8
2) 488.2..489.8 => 0.7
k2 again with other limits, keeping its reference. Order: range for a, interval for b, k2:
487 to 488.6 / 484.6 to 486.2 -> 10.9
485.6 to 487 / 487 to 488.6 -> 14.1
